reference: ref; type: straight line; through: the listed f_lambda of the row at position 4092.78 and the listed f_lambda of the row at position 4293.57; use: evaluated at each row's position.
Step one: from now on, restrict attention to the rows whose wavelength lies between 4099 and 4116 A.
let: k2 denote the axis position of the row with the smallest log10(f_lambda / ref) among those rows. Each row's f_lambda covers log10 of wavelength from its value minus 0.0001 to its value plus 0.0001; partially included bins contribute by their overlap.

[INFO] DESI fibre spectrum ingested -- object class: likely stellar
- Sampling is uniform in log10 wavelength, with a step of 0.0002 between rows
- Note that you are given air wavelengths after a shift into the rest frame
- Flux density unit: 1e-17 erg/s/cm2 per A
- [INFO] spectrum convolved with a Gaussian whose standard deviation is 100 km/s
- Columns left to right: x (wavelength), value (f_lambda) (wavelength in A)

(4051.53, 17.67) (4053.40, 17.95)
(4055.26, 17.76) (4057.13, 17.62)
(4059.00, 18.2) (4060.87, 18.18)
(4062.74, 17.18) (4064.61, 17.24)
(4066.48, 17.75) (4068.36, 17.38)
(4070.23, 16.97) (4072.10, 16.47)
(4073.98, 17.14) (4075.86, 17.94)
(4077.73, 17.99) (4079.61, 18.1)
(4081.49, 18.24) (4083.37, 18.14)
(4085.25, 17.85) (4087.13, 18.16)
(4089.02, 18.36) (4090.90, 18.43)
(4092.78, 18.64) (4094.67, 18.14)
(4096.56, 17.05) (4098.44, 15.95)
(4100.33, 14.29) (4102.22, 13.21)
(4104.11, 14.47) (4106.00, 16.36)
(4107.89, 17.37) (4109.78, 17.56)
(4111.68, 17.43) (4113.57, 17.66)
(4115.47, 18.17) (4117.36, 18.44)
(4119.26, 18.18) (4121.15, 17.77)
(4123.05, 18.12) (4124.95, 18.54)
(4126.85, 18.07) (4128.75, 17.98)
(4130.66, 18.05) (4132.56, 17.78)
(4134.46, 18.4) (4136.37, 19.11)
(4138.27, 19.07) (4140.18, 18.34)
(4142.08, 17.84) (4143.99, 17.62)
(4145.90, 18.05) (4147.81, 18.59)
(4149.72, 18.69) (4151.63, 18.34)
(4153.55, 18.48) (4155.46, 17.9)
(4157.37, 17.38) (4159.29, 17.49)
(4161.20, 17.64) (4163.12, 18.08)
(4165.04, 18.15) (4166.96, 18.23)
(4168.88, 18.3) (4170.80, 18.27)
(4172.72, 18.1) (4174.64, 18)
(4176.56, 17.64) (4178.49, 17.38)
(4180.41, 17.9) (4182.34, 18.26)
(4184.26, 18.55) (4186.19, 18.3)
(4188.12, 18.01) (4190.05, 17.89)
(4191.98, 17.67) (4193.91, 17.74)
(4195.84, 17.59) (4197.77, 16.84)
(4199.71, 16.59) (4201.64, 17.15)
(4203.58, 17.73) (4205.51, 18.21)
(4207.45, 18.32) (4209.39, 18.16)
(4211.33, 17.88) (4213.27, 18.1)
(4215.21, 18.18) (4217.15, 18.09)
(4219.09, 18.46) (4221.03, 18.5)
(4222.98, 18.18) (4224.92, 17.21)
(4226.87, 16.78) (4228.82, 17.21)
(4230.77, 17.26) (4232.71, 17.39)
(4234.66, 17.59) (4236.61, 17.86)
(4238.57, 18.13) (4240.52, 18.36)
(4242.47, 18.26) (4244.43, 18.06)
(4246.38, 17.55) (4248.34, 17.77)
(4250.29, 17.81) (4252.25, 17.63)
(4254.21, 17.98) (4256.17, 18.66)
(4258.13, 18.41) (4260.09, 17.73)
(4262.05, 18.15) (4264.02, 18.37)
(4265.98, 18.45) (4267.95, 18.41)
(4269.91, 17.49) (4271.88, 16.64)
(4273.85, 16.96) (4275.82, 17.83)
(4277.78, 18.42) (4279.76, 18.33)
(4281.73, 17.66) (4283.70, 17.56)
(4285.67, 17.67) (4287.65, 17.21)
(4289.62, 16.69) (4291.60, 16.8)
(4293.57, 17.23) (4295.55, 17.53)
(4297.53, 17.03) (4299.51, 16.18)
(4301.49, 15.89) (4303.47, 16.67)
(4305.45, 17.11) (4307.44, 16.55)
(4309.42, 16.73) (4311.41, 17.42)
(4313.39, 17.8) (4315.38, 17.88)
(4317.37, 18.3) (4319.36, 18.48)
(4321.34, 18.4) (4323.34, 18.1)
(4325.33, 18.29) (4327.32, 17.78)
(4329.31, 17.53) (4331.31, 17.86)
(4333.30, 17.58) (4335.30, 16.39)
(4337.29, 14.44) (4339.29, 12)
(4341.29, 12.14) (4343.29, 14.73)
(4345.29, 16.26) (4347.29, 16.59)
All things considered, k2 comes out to 4102.22 A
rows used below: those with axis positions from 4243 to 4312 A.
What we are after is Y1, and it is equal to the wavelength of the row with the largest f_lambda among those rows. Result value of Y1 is 4256.17 A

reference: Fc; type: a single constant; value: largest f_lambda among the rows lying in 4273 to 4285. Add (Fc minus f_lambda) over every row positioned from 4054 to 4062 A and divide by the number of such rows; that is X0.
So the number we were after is 0.48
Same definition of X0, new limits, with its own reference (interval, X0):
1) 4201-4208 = 0.57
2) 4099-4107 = 3.84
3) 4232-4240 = 0.68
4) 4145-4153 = 0.00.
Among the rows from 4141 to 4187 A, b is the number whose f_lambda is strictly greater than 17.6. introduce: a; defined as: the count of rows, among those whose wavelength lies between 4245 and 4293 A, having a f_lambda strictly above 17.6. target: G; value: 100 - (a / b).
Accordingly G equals 99.2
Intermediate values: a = 16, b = 21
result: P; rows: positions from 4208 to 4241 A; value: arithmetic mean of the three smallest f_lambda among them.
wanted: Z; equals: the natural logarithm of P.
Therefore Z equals 2.84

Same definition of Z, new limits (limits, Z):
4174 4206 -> 2.82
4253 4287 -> 2.83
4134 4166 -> 2.86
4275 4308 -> 2.79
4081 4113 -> 2.64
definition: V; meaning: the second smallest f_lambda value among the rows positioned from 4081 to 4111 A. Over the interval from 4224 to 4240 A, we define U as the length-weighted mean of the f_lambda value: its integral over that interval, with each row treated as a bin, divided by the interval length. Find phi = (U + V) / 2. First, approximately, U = 17.4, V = 14.29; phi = 15.9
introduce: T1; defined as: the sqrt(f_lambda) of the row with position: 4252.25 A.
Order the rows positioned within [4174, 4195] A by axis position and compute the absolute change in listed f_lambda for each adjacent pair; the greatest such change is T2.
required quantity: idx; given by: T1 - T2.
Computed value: 3.68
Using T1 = 4.20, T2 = 0.52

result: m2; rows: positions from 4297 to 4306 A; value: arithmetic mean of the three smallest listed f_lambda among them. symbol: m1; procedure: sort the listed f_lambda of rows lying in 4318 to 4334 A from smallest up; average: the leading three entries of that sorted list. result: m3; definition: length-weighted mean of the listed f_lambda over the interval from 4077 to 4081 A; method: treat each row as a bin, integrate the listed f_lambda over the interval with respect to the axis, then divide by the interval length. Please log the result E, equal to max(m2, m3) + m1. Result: 35.7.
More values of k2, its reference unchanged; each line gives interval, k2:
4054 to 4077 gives 4072.10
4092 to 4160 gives 4102.22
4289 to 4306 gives 4301.49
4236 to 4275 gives 4271.88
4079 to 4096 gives 4085.25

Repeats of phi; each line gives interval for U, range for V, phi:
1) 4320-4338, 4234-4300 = 17.0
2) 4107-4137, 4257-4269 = 18.1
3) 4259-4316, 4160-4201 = 17.1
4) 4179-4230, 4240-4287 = 17.4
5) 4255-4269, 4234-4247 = 17.9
